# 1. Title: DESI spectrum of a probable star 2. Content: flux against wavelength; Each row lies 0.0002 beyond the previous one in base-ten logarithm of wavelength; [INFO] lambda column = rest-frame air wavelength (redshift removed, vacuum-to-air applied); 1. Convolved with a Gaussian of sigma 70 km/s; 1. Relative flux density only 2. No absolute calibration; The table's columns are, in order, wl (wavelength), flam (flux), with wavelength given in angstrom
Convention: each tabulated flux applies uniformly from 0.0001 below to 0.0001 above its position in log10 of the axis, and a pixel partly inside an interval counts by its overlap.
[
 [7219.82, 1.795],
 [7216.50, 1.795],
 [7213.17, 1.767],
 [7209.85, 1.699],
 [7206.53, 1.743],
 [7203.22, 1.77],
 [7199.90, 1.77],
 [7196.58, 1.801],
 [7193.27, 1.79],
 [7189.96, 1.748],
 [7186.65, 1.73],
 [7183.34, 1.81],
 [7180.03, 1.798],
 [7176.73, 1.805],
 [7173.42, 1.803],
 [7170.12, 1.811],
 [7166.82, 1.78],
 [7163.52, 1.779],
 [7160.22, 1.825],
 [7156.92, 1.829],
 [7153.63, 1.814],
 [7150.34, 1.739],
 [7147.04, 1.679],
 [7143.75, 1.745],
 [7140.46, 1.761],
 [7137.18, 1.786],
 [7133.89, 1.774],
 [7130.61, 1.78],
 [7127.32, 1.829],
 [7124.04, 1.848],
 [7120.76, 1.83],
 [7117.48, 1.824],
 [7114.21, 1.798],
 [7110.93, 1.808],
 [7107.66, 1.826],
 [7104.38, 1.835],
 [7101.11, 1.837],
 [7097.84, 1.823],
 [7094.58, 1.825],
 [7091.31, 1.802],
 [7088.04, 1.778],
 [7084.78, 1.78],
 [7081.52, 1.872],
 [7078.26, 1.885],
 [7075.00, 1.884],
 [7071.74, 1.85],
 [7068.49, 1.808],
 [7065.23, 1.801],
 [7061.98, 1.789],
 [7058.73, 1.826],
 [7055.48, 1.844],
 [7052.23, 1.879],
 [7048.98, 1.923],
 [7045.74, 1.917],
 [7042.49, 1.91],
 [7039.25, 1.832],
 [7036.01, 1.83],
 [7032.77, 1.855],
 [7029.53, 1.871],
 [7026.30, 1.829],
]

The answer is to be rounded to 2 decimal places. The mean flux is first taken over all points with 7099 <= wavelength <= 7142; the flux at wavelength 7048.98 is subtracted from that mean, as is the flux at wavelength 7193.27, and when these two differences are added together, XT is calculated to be -0.09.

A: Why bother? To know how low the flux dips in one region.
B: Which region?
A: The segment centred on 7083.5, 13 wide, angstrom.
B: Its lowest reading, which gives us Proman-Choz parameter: 1.778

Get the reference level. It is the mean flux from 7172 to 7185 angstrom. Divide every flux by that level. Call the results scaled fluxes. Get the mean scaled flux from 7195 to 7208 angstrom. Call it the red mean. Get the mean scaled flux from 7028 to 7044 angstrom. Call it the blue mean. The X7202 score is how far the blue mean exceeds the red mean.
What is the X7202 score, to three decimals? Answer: 0.049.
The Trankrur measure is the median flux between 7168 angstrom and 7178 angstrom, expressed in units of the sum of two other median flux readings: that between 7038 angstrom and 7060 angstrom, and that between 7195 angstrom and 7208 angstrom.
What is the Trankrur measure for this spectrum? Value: 0.495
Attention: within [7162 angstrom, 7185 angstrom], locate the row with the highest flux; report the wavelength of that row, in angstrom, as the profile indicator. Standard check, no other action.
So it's 7170.12 angstrom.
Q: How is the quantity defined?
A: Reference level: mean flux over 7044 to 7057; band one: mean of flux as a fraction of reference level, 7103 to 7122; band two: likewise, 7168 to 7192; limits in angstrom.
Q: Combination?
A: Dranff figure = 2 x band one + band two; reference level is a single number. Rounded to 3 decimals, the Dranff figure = 2.870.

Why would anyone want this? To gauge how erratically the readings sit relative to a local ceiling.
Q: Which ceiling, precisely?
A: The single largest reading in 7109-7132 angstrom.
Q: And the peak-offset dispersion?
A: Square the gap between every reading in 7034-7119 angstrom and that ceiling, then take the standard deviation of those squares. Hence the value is 0.0017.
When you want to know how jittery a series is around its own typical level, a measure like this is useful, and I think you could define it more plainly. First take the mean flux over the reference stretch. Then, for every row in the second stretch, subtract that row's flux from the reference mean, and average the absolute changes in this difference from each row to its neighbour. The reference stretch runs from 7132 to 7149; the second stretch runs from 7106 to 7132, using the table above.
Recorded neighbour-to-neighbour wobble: 0.021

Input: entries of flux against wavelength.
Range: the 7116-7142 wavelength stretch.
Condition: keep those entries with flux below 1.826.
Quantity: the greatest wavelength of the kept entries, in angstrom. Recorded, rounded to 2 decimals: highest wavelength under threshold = 7140.46 angstrom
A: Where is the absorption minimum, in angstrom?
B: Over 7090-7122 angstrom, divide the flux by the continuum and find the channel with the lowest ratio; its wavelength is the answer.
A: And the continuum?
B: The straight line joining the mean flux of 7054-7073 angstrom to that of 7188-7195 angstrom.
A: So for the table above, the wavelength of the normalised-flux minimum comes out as 7091.31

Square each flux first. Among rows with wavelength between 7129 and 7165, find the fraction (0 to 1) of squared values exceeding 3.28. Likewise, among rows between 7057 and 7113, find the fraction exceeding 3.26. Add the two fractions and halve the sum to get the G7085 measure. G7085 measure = 0.49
